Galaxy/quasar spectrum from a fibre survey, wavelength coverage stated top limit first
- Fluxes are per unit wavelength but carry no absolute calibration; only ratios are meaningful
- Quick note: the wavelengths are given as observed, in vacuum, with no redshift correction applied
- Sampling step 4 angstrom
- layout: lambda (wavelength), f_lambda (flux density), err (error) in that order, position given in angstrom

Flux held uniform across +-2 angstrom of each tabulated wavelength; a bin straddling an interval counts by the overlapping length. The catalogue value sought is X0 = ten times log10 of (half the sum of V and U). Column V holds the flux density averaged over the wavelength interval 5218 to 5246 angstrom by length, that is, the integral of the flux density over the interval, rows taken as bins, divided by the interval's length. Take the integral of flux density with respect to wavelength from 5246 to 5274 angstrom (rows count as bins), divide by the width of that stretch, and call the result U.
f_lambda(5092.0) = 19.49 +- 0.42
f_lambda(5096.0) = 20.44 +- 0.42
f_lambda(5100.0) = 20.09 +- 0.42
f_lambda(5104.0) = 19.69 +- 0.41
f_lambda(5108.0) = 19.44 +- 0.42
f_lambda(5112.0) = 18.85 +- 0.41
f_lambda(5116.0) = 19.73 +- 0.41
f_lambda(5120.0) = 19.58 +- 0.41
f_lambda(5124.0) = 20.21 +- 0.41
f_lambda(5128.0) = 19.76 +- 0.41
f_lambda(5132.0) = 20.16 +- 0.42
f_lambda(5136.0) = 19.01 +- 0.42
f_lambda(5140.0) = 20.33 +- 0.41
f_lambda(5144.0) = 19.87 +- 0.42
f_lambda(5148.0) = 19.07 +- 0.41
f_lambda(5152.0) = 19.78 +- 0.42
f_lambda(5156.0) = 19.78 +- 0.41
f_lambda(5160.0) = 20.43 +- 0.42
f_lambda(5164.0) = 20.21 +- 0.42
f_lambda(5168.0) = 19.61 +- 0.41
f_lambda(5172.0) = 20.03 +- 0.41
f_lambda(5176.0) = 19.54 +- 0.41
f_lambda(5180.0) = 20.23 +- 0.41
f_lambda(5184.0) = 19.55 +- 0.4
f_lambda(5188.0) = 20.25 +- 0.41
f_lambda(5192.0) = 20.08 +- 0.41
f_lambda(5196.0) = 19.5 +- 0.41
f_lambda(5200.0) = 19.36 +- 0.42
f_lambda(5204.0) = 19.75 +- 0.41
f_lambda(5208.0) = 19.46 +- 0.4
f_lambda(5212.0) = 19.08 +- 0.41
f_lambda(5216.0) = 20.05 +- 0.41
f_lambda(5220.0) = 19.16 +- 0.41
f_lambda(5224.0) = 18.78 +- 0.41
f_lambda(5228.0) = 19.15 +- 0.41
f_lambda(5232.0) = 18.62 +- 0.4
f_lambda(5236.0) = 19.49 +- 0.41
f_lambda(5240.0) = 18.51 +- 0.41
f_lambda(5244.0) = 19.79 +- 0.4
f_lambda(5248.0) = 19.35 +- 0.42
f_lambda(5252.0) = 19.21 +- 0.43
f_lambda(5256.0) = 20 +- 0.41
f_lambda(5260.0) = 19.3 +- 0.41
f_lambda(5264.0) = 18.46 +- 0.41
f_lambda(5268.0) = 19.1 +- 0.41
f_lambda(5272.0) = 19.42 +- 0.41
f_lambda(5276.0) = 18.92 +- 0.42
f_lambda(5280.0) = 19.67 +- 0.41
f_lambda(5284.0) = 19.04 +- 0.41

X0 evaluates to 12.8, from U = 19.26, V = 19.1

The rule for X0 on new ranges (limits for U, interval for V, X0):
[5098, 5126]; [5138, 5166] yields 13.0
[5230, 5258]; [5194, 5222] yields 12.9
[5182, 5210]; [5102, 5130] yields 12.9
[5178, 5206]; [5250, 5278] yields 12.9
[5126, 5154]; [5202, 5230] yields 12.9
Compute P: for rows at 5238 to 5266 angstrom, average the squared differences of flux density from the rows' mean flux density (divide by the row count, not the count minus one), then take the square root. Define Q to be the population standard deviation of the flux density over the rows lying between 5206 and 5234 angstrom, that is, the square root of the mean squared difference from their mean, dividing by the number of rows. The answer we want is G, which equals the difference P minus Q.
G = 0.11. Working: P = 0.54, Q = 0.43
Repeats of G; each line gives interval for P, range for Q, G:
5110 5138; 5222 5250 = 0.04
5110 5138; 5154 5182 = 0.17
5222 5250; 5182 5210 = 0.13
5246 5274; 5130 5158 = -0.04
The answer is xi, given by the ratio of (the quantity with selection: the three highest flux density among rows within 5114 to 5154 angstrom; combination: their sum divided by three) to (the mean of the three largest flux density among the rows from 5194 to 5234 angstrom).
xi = 1.02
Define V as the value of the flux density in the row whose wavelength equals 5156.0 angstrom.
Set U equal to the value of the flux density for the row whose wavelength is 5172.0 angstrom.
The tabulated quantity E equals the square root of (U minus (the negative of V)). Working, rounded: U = 20.03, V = 19.78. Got 6.31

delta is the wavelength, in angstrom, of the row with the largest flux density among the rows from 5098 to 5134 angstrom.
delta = 5124.0 angstrom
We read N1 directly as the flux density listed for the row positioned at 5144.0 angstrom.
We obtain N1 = 19.87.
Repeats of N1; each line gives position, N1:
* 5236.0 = 19.49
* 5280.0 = 19.67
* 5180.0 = 20.23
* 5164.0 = 20.21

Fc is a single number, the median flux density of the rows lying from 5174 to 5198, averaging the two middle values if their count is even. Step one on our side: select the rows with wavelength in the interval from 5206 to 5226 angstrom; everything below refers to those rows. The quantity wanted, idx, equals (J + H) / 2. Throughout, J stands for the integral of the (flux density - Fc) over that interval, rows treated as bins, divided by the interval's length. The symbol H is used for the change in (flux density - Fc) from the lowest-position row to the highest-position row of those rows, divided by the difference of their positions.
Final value -0.28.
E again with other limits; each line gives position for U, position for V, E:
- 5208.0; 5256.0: 6.28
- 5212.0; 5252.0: 6.19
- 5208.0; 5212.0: 6.21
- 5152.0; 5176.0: 6.27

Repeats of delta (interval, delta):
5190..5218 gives 5192.0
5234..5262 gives 5256.0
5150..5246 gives 5160.0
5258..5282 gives 5280.0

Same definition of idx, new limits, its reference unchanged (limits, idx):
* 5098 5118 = -0.14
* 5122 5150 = -0.04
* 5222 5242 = -0.46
